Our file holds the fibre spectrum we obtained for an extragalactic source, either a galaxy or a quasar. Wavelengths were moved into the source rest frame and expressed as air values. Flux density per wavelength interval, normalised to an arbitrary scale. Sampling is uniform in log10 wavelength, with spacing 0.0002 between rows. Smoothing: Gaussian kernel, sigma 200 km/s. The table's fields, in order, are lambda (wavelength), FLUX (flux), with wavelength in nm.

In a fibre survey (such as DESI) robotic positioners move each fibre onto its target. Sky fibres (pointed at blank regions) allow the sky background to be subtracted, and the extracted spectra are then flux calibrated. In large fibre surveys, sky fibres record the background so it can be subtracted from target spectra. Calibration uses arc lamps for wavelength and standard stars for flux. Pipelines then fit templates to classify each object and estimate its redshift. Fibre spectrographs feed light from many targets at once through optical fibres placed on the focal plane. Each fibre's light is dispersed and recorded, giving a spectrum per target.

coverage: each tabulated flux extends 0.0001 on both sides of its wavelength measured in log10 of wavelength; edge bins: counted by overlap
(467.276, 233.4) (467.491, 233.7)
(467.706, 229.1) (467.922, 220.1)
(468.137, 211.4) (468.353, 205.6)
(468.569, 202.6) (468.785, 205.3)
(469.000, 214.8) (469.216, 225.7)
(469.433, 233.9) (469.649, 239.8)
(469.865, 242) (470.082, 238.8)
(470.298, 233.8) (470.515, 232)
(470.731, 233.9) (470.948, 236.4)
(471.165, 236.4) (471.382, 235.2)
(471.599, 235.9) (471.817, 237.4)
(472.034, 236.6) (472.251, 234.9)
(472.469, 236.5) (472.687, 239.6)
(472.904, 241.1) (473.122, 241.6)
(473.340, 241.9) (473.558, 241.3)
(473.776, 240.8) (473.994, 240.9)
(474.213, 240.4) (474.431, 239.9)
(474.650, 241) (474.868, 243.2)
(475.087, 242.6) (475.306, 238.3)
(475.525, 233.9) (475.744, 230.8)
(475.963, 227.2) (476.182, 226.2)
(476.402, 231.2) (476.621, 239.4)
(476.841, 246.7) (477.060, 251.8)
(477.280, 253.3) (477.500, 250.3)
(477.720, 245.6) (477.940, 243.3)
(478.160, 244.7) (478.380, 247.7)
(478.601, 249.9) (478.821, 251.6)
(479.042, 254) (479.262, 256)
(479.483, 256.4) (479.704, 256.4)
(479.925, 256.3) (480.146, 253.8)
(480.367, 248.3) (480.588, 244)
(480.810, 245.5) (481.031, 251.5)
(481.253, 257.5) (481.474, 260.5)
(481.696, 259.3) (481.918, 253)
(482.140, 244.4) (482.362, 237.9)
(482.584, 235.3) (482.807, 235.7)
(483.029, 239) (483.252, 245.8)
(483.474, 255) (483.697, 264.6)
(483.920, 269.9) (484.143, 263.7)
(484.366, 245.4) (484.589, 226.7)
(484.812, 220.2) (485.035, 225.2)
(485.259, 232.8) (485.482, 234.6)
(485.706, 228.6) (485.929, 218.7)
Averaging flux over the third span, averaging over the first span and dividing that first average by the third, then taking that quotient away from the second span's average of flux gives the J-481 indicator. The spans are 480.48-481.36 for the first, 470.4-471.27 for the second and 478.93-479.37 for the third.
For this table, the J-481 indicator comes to 234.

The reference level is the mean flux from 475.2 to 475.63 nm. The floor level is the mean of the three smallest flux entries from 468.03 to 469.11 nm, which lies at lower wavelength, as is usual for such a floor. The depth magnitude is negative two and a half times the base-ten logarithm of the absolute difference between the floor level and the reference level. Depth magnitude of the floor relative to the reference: -3.7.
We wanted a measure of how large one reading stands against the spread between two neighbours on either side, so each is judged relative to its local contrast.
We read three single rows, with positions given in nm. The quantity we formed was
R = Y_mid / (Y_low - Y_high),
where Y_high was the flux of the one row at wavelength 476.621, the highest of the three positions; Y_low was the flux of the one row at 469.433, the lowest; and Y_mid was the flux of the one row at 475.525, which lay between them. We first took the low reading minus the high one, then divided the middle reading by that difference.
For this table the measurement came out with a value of -43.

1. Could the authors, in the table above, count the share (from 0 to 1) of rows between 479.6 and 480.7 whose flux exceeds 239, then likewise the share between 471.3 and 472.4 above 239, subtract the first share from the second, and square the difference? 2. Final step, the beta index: 1.00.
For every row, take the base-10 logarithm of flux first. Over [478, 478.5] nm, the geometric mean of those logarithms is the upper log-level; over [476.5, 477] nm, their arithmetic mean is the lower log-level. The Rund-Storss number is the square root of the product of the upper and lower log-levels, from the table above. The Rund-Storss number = 2.39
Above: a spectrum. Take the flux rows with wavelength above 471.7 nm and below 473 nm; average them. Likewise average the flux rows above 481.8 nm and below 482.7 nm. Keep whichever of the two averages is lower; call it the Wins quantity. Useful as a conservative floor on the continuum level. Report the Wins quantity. 238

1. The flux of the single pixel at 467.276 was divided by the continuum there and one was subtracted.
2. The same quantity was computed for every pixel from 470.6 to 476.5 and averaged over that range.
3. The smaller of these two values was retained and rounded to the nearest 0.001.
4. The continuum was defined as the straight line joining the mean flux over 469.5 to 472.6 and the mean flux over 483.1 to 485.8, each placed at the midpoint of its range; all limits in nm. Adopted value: -0.005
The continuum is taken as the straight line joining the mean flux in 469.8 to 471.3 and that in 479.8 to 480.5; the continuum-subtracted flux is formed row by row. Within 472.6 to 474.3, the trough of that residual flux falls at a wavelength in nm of 474.213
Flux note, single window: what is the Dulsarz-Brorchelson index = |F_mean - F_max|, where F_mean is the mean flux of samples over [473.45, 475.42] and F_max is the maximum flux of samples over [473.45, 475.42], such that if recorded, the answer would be 2.3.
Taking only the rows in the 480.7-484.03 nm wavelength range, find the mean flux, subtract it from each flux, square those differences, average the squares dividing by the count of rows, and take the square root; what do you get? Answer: 11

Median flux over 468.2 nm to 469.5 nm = 210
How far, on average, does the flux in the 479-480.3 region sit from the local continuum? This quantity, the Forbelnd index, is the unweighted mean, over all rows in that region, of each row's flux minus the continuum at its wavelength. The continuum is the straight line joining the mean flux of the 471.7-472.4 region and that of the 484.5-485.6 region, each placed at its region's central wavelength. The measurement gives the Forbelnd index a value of 24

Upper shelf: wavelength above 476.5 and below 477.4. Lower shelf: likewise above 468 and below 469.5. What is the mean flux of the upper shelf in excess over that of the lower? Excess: 34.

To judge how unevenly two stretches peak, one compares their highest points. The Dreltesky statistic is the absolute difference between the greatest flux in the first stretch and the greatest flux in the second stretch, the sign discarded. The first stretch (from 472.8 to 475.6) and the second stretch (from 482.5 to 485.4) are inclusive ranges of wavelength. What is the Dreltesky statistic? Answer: 27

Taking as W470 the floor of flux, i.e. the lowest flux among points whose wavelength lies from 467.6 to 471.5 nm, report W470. 202.6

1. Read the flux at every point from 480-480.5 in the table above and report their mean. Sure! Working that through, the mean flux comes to 251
